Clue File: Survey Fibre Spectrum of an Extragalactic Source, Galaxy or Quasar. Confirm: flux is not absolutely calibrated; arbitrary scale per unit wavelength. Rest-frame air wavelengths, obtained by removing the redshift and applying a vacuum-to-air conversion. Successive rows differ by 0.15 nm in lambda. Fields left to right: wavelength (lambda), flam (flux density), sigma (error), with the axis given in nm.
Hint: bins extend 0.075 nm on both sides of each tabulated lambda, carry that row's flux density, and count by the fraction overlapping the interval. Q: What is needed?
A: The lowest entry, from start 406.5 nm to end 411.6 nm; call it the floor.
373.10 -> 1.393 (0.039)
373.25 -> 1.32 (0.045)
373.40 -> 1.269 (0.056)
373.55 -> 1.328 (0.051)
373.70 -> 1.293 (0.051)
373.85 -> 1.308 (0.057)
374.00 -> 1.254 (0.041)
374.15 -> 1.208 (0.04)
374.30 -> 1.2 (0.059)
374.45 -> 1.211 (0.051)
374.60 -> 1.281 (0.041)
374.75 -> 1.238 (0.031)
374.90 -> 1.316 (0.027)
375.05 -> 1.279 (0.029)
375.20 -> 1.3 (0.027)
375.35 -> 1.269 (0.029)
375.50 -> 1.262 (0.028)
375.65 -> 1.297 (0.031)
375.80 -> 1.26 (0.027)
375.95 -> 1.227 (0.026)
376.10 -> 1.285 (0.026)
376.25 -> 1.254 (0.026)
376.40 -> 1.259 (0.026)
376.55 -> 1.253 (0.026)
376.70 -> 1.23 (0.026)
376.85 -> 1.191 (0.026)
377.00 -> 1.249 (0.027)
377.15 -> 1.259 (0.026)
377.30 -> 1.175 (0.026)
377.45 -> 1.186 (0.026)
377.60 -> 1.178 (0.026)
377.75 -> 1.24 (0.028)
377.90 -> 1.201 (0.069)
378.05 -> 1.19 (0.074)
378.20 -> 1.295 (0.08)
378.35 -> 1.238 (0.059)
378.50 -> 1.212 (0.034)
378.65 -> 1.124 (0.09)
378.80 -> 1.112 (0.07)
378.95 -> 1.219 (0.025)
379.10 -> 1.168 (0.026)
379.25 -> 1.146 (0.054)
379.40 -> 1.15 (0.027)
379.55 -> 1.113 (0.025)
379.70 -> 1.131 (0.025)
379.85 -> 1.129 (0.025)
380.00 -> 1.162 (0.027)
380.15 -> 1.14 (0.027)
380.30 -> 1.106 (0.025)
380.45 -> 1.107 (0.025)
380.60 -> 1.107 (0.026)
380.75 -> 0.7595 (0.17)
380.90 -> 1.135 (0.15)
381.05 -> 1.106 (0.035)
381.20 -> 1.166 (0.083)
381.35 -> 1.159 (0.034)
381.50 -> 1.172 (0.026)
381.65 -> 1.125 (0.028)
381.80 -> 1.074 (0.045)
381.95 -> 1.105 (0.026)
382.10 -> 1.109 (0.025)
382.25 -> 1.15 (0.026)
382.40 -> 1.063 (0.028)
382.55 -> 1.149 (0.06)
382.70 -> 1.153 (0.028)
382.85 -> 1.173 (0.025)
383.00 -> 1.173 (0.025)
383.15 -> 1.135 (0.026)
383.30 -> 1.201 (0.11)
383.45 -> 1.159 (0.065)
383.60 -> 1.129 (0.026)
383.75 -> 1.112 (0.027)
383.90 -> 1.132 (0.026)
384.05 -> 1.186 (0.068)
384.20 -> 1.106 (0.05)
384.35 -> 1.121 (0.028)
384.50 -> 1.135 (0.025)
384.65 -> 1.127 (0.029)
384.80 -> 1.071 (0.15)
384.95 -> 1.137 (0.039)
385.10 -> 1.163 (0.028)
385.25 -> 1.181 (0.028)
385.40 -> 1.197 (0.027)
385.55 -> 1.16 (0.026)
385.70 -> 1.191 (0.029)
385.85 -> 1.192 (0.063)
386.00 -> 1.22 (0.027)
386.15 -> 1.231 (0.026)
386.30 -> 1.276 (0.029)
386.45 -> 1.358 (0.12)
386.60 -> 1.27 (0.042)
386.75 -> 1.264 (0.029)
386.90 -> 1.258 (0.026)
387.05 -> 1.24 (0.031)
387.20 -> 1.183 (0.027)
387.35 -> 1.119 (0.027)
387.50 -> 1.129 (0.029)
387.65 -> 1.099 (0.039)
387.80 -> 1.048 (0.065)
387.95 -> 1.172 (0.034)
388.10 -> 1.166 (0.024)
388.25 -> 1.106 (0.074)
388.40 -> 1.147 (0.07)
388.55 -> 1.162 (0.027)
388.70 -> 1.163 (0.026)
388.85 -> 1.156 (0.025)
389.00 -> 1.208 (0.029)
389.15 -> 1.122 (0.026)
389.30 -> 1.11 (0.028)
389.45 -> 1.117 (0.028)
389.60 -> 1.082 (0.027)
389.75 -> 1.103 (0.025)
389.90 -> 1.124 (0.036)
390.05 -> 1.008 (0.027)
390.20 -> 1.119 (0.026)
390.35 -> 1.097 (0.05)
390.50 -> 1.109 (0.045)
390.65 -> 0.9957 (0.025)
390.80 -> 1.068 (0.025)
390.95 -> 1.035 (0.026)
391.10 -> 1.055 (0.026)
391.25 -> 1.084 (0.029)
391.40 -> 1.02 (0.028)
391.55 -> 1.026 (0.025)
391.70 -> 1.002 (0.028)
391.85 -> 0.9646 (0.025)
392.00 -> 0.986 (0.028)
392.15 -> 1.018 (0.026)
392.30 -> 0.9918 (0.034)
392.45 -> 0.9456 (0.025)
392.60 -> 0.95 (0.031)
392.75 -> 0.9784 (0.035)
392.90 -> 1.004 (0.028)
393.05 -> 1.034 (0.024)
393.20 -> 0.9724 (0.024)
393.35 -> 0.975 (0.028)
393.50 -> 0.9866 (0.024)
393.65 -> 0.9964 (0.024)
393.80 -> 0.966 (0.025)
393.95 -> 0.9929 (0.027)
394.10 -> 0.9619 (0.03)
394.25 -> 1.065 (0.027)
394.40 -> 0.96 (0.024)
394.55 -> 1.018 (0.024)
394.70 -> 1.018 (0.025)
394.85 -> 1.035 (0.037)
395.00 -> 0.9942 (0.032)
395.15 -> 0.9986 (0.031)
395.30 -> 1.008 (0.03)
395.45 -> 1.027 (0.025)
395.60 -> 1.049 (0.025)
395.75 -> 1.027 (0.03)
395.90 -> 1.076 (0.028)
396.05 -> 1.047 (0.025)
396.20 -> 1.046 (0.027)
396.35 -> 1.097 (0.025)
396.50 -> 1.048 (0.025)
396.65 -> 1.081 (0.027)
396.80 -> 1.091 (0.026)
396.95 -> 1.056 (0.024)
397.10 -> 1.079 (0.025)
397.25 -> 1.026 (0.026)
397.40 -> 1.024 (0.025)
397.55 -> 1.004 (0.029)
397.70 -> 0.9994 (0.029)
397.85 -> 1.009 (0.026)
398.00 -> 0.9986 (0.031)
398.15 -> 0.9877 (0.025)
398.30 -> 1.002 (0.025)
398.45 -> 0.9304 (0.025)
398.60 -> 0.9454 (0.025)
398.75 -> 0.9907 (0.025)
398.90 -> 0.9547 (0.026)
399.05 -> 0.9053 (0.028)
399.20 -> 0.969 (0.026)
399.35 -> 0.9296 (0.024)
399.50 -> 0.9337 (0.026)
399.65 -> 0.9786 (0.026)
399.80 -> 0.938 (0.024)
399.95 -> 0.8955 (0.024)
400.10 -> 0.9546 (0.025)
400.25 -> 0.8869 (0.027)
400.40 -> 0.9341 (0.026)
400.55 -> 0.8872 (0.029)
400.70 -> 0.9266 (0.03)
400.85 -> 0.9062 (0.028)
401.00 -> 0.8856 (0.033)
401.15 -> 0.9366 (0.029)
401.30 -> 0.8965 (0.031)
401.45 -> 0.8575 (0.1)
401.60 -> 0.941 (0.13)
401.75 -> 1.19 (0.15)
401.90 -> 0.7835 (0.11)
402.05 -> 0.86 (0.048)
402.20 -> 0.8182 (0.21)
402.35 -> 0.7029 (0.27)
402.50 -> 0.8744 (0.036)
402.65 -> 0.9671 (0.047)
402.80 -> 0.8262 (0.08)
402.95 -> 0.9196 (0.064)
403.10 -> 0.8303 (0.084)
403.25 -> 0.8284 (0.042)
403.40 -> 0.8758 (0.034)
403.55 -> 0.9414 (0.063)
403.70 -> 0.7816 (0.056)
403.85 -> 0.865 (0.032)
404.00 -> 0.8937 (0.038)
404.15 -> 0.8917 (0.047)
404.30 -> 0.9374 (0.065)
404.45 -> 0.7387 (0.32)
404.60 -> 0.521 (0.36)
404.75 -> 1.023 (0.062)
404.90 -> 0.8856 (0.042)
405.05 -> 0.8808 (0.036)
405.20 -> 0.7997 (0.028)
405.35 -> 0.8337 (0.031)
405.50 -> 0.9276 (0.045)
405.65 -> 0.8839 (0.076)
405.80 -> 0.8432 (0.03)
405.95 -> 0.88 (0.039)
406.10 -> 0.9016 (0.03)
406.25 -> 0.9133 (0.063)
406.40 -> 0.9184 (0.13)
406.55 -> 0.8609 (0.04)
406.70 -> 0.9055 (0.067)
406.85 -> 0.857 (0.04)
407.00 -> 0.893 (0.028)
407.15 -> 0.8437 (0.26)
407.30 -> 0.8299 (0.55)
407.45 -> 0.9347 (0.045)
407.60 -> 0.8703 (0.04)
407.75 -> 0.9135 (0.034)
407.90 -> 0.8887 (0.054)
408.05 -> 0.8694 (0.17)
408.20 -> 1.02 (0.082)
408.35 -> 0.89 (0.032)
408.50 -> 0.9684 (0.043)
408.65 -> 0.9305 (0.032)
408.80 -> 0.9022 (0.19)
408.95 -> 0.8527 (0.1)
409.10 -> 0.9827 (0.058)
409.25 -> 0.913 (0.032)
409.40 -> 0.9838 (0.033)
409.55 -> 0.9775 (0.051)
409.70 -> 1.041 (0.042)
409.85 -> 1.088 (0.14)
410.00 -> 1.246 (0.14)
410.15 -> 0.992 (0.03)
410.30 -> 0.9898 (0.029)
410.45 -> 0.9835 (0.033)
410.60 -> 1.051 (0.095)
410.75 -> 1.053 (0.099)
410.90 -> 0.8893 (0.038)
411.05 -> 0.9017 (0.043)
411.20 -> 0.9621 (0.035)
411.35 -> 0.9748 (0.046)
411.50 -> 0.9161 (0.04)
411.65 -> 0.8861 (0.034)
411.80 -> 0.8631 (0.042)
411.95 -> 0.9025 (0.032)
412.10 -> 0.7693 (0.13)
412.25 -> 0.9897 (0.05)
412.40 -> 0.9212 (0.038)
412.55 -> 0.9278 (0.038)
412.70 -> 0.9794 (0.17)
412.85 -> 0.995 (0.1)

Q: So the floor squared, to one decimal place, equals 0.7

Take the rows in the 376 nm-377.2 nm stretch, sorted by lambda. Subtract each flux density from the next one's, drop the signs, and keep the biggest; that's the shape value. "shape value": 0.058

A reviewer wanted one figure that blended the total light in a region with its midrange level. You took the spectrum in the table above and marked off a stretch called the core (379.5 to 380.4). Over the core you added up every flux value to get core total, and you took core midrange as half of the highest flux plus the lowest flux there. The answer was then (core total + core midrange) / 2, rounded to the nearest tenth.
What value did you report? 4.0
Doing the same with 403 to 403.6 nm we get 2.2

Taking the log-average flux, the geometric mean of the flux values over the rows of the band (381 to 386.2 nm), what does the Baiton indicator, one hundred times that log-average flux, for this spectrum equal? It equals 115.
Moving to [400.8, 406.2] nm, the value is 86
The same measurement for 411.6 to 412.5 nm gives 89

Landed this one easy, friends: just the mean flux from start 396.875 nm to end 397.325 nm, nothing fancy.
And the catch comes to 1.05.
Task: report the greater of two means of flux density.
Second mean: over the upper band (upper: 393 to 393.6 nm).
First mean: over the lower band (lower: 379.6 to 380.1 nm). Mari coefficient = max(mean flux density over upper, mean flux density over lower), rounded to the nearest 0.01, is 1.14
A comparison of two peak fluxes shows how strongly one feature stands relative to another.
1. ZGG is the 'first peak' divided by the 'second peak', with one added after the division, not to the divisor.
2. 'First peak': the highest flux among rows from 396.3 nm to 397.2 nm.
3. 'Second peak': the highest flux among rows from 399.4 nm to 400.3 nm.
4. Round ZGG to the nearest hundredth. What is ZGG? 2.12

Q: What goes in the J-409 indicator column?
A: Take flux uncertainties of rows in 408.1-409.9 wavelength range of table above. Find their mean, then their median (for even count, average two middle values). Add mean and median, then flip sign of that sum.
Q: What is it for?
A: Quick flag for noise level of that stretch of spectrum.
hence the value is -0.12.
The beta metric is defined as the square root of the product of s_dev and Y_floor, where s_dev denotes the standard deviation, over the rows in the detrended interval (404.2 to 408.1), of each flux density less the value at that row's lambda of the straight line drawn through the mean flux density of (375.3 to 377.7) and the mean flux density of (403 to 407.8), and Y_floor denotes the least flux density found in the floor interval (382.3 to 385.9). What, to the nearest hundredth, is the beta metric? 0.31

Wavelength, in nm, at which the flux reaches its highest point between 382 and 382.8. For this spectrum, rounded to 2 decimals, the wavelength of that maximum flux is 382.70 nm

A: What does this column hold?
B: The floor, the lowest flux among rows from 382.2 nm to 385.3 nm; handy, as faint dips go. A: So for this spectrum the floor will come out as 1.063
